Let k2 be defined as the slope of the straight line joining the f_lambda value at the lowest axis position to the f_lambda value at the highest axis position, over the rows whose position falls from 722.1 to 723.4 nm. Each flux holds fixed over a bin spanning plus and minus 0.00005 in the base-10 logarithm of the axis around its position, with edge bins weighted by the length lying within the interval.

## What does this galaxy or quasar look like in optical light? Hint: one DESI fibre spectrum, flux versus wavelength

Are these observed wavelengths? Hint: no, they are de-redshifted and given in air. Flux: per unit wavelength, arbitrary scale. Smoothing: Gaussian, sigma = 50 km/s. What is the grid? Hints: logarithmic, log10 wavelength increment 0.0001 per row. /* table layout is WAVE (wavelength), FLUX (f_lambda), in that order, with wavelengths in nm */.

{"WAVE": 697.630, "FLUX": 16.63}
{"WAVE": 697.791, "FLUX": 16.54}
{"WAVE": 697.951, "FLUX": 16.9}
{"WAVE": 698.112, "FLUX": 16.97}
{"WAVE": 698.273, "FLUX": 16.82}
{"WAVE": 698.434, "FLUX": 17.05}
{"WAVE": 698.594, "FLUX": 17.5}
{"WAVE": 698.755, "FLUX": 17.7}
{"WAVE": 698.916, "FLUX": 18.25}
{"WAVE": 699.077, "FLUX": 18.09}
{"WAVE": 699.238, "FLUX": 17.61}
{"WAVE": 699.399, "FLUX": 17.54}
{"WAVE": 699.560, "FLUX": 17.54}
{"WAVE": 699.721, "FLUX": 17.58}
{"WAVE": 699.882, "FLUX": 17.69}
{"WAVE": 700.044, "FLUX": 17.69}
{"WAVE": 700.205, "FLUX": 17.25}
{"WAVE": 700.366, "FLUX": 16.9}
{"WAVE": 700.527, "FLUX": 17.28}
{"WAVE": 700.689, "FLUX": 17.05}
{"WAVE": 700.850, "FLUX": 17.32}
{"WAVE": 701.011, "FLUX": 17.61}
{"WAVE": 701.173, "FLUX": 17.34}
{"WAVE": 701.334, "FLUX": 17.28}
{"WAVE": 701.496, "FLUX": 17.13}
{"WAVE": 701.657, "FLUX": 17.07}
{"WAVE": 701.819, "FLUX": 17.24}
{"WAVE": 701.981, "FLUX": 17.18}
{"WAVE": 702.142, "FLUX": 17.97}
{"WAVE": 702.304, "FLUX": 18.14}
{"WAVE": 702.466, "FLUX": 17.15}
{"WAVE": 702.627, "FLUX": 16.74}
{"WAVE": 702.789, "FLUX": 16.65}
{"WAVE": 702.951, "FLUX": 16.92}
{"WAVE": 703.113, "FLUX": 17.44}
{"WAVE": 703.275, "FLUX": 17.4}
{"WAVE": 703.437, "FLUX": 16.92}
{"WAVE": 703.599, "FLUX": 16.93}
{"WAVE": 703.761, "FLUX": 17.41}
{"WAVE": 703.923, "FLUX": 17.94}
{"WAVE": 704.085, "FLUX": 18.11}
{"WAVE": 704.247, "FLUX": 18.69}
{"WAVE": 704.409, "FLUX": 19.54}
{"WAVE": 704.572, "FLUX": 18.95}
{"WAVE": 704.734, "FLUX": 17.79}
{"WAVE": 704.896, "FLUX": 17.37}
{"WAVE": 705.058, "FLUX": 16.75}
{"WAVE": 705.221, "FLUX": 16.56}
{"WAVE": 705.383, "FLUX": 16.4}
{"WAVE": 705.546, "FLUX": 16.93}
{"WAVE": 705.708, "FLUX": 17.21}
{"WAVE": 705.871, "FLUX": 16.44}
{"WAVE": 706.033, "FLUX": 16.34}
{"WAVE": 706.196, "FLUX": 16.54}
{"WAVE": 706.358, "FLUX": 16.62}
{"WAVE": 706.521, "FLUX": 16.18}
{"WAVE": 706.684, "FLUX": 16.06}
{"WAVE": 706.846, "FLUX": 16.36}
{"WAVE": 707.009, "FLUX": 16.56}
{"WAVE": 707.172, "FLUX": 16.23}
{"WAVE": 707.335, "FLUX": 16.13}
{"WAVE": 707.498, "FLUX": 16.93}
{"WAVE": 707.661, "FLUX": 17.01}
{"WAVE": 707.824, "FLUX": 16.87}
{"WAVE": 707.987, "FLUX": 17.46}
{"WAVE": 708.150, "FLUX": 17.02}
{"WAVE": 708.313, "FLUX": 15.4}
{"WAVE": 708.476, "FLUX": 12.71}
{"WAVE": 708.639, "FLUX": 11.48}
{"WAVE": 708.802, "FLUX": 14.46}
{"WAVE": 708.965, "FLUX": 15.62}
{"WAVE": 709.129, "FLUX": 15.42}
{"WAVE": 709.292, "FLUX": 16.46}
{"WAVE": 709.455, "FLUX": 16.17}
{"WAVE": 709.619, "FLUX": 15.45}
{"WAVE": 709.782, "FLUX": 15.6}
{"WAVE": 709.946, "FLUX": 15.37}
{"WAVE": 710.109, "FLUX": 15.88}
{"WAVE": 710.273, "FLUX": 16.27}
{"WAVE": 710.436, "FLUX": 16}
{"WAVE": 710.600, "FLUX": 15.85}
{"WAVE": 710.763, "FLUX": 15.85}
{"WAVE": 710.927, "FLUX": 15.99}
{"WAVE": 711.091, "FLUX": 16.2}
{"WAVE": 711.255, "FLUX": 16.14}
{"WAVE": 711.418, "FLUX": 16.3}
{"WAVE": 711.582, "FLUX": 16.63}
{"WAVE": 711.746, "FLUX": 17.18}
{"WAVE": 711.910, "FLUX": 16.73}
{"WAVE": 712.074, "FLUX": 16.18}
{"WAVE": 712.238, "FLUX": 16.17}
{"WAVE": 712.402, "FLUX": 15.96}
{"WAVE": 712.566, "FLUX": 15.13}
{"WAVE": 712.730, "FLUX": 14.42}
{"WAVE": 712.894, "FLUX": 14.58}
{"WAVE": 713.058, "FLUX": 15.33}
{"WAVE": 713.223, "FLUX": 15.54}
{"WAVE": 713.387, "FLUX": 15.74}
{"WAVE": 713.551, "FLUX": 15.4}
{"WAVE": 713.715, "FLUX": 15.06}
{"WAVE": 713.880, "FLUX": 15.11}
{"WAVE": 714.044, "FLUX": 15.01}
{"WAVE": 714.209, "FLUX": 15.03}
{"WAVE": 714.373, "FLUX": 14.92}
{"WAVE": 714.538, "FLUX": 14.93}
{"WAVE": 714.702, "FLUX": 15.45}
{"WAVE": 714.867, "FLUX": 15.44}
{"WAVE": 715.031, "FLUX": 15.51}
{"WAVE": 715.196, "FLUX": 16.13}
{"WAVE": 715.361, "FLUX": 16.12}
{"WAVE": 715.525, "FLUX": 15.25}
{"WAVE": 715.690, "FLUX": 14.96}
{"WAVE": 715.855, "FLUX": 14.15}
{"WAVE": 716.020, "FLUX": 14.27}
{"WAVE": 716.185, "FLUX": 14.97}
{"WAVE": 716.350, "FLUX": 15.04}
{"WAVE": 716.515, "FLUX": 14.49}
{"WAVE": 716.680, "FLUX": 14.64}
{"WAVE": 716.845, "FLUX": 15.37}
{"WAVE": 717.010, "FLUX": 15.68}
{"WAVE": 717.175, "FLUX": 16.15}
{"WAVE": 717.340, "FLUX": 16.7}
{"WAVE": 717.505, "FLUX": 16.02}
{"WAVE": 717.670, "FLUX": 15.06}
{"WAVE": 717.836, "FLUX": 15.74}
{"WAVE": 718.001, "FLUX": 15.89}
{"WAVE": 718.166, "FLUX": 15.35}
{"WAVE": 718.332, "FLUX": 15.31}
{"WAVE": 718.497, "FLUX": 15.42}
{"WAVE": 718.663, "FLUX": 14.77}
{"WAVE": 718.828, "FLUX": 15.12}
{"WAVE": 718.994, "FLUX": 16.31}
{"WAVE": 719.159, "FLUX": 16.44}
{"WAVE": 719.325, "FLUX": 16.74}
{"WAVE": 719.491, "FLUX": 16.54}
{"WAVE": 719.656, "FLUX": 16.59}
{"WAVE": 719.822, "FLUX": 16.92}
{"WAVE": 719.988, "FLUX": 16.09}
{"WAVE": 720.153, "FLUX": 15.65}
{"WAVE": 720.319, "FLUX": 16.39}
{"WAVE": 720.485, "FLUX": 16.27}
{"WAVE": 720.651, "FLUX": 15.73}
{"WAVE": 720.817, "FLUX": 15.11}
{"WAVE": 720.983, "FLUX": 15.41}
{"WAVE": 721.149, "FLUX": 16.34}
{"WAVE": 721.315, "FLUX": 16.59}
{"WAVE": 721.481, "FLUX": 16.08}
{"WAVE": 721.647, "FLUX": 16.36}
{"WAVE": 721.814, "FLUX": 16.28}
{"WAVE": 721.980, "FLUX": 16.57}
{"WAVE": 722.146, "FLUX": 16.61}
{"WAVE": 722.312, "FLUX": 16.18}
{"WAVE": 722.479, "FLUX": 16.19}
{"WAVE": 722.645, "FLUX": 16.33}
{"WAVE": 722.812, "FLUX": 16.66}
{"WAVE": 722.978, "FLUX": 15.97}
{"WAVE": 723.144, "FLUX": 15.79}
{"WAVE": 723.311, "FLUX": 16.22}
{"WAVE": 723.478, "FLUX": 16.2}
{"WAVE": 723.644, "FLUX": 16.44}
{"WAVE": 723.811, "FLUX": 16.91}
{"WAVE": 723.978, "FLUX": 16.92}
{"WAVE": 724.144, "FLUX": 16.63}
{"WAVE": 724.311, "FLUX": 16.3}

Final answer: -0.3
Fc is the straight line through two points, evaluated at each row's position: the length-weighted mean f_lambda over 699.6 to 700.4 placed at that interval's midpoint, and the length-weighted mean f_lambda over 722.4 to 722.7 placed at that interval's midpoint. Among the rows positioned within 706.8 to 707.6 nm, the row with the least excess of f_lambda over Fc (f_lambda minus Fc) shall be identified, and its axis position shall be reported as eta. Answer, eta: 707.335 nm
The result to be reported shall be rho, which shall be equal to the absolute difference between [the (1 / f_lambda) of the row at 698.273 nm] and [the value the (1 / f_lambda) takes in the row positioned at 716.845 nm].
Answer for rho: 0.006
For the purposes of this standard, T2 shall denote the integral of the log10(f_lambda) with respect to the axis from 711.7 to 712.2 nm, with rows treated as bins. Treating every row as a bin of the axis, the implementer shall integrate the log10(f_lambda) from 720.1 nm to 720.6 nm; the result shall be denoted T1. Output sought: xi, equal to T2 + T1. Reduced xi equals 1.21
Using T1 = 0.603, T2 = 0.610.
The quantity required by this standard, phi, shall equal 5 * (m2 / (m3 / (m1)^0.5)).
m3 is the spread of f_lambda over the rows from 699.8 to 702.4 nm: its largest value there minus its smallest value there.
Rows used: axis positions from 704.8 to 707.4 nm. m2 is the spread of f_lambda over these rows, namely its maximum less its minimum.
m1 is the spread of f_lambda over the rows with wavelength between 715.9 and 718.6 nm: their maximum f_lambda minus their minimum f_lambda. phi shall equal 8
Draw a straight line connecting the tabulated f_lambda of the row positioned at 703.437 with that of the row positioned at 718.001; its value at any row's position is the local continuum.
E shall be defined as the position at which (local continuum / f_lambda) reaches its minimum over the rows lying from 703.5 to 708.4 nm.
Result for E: 704.409 nm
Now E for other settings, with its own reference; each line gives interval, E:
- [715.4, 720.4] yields 719.822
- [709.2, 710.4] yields 709.292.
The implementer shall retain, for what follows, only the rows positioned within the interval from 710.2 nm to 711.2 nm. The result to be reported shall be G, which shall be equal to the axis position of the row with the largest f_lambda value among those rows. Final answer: 710.273 nm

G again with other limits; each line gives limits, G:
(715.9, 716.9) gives 716.845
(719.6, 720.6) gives 719.822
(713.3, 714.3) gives 713.387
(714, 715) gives 714.702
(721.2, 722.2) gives 722.146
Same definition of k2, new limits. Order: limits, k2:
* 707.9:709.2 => -1.8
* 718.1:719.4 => 1.2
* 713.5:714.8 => 0.0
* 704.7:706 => -1.2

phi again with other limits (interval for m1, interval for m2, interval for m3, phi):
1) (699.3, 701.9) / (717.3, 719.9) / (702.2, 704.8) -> 3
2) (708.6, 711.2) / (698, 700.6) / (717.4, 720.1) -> 7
